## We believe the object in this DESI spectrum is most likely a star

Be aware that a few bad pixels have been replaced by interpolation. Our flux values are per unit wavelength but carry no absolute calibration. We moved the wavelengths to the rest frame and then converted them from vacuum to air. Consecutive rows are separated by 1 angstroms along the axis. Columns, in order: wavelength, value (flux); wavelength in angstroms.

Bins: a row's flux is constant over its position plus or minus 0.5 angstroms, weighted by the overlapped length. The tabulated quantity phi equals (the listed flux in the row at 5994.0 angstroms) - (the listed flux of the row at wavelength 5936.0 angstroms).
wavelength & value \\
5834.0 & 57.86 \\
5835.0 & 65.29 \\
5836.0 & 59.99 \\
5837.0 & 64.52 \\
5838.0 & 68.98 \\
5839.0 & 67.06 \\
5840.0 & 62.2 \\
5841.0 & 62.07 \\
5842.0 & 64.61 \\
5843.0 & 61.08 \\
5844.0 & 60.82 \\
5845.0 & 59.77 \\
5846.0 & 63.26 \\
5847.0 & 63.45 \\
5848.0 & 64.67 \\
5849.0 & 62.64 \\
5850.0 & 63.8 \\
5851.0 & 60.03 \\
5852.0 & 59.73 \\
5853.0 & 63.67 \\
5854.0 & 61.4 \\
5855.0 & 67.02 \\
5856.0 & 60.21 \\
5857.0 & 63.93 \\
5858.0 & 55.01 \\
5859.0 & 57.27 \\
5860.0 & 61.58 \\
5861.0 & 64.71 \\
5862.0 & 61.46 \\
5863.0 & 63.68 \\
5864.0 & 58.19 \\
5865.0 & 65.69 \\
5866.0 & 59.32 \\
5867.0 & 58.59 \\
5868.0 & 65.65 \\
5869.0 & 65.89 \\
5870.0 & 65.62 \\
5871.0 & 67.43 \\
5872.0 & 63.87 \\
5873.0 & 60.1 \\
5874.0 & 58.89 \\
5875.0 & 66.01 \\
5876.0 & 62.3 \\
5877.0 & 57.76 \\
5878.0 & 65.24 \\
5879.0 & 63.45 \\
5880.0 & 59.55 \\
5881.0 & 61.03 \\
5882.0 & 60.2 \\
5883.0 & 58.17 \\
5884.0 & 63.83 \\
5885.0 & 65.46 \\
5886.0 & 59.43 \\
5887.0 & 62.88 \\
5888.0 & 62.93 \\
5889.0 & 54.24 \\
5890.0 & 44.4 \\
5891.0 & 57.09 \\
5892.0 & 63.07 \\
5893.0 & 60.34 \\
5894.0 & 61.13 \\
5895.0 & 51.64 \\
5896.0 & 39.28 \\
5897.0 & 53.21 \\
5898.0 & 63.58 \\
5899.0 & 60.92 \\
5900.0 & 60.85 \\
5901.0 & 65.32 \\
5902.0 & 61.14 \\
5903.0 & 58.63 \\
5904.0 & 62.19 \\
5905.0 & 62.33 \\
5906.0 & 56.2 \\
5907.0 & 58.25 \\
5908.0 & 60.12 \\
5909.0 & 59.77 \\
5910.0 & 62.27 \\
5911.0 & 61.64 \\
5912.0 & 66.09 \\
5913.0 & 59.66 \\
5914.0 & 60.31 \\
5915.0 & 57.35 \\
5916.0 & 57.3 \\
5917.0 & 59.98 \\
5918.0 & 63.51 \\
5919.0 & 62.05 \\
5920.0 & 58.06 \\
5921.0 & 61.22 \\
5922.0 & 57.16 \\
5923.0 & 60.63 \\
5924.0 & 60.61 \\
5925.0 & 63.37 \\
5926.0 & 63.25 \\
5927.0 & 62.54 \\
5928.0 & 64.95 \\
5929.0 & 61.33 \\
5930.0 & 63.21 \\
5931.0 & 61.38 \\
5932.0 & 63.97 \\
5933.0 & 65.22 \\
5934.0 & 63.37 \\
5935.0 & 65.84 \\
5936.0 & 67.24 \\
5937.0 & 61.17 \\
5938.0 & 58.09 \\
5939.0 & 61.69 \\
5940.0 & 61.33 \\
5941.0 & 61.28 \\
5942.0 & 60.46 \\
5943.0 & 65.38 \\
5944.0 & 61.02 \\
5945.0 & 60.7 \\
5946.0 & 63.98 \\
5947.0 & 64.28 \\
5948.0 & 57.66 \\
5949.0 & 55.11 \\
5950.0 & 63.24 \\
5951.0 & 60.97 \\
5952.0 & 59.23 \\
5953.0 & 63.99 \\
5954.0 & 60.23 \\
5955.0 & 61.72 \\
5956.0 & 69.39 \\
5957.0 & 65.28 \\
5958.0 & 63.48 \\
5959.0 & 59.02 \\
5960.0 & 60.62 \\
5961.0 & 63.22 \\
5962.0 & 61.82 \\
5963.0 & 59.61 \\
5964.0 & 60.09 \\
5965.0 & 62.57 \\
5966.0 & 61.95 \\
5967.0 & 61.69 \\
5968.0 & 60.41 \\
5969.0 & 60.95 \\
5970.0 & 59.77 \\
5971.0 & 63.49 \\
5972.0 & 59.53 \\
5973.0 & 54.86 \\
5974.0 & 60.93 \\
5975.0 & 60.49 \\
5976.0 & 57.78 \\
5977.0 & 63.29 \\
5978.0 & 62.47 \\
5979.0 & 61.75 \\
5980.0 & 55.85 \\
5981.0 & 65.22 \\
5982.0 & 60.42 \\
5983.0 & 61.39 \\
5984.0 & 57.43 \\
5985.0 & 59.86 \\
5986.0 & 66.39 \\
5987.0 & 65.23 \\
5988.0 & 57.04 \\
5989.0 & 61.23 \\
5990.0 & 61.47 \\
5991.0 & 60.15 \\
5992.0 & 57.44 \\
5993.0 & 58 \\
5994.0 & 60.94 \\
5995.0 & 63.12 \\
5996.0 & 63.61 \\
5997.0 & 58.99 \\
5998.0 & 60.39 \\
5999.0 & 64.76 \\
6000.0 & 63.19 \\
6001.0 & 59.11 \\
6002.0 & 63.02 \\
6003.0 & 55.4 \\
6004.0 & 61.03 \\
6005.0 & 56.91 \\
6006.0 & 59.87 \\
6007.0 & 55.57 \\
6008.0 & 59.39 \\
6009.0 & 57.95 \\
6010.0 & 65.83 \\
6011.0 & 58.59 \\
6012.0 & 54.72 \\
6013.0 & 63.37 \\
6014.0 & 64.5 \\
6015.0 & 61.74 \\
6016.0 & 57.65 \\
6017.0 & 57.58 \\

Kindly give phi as -6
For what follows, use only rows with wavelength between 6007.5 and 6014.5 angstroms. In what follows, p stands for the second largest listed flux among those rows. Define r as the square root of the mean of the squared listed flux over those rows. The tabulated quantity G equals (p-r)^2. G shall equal 14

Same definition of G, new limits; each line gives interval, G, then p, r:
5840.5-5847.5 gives 2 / 63.45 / 62.2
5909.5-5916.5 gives 2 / 62.27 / 60.7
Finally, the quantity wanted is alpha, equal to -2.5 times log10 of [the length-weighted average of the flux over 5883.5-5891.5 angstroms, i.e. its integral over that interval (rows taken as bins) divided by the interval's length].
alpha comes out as -4.42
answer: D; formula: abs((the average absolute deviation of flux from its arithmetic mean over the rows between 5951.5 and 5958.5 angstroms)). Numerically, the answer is 2.52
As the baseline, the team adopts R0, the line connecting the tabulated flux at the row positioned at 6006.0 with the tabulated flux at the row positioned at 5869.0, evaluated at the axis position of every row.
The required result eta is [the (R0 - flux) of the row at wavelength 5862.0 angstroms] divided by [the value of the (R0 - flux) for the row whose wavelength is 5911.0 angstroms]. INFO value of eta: 2.0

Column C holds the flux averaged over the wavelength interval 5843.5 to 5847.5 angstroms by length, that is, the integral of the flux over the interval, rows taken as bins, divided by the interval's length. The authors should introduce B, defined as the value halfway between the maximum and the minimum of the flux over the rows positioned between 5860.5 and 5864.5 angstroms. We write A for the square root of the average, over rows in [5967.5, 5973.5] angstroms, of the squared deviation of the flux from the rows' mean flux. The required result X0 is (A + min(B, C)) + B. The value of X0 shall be 125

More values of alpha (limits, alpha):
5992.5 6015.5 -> -4.45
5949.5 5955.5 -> -4.47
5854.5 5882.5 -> -4.48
